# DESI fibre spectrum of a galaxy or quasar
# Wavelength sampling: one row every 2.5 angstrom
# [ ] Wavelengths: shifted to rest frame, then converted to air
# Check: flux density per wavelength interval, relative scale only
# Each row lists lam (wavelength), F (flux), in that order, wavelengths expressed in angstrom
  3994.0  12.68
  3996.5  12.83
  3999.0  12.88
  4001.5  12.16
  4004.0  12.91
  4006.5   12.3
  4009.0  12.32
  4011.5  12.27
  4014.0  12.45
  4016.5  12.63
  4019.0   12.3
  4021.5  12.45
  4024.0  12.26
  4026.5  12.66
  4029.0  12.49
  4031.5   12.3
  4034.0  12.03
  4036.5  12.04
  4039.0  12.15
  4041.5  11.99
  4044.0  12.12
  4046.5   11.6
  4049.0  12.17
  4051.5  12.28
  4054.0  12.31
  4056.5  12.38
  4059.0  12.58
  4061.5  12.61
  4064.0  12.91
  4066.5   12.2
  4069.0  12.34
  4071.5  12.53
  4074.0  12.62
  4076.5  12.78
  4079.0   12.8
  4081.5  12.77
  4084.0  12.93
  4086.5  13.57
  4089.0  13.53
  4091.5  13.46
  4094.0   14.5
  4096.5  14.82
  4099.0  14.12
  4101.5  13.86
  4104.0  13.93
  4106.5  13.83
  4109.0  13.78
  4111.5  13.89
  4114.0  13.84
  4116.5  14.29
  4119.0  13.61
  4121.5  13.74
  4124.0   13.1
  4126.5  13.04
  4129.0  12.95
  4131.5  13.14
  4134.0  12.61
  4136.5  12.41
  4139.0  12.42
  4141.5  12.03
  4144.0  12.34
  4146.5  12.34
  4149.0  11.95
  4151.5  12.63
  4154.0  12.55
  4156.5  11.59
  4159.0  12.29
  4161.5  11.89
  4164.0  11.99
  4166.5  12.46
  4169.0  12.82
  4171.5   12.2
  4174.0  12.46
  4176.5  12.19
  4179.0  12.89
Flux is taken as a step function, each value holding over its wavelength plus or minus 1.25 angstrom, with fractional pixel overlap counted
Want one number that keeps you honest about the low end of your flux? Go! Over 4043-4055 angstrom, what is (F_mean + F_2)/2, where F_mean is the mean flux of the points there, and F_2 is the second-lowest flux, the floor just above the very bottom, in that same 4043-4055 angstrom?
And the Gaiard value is 12.1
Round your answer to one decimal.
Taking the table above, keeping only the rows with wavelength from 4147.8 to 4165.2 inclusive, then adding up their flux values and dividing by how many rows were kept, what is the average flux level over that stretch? 12.1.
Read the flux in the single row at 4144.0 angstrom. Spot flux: 12.34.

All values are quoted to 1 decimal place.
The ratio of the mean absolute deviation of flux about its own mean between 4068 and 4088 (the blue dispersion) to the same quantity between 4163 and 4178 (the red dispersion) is 1.0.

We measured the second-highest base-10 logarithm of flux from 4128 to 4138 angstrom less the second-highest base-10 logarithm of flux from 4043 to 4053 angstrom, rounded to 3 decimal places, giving 0.027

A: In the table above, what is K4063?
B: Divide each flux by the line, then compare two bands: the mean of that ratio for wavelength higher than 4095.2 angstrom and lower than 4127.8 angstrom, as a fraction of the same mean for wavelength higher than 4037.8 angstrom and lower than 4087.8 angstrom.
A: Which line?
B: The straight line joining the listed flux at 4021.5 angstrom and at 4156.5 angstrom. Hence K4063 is 1.14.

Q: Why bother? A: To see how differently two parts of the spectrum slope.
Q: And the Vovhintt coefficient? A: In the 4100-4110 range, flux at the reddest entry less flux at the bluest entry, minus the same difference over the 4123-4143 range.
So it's 1.0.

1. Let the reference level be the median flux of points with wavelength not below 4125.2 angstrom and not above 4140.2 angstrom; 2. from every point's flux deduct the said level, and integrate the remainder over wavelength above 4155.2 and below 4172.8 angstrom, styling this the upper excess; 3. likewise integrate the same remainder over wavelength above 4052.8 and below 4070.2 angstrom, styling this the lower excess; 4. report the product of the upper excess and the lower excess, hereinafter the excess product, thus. 56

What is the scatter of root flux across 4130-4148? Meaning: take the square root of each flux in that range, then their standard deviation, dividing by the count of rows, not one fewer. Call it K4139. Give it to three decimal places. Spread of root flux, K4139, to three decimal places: 0.045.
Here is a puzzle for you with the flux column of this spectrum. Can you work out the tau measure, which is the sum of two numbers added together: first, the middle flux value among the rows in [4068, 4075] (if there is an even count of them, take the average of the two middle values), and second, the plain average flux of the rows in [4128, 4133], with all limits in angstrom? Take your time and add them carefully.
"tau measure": 25.6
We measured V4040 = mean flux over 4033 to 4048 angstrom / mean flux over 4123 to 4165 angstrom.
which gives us 0.96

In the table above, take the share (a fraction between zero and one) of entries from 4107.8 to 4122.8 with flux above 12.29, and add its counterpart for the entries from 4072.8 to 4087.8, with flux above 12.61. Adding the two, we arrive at 2.00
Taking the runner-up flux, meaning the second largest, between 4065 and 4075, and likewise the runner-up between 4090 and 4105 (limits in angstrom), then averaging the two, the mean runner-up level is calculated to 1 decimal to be 13.5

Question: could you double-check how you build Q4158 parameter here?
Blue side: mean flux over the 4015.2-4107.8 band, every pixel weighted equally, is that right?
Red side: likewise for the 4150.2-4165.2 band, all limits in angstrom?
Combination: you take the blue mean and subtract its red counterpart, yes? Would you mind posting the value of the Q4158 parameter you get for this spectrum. 0.62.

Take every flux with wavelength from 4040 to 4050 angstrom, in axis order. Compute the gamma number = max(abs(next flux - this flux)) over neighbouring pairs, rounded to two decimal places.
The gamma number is 0.57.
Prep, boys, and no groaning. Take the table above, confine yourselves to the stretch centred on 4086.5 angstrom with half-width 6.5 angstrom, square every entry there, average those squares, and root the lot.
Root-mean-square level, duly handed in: 13.3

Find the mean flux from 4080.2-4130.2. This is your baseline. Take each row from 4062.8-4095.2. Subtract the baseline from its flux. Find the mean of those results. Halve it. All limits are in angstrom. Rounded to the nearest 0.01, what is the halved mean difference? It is -0.34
